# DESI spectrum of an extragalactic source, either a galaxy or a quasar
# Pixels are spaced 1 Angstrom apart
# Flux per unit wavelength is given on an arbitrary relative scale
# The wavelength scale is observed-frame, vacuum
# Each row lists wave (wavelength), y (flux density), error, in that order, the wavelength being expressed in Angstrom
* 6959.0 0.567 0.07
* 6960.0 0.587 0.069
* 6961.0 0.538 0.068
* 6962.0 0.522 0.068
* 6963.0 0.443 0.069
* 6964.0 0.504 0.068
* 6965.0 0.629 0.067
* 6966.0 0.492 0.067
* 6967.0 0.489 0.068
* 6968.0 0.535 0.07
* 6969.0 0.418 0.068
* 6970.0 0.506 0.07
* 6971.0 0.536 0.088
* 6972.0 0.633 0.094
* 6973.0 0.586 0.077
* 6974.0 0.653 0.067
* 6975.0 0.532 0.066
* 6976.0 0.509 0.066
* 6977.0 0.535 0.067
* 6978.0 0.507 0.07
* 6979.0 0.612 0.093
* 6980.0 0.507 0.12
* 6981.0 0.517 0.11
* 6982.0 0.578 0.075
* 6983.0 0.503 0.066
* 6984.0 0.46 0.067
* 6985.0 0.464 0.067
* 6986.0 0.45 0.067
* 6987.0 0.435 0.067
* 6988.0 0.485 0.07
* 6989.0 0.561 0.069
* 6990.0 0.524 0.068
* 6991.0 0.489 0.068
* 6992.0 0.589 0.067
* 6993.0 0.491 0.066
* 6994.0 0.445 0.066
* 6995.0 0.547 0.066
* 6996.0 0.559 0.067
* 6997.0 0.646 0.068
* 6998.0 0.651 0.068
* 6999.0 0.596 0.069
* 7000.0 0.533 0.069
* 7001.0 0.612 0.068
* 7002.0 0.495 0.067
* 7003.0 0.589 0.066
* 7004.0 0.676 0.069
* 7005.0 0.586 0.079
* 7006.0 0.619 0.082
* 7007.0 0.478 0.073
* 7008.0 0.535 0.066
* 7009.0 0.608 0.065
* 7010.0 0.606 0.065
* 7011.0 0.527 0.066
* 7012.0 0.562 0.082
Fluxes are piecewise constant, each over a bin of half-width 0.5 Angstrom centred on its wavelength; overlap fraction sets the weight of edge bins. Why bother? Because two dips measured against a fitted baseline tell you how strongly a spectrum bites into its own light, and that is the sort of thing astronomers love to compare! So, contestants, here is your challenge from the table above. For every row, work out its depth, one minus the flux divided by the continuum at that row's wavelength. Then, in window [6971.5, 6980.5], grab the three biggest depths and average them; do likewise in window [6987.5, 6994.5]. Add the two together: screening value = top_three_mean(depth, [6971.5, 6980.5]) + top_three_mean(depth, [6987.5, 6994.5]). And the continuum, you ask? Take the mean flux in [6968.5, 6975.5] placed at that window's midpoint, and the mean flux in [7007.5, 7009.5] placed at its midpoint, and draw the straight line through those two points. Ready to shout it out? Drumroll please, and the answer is 0.24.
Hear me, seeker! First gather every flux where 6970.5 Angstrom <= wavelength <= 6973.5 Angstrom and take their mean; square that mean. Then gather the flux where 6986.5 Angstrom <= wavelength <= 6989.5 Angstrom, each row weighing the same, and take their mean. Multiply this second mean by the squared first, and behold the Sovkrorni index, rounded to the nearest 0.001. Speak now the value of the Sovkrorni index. 0.169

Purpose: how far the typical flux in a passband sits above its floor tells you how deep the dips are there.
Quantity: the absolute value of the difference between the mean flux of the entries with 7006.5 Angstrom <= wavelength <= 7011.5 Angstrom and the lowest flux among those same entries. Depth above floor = 0.073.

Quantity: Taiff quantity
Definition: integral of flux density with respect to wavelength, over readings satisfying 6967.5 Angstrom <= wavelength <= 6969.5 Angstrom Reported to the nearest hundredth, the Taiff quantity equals 0.95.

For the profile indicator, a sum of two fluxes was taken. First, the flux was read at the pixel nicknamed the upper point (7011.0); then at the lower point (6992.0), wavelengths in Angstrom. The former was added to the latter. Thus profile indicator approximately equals 1.12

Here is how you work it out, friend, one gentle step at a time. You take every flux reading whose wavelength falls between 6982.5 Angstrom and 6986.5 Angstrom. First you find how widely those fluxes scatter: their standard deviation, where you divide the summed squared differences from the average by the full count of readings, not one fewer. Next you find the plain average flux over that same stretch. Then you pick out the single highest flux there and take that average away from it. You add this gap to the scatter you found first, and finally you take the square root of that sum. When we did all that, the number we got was 0.232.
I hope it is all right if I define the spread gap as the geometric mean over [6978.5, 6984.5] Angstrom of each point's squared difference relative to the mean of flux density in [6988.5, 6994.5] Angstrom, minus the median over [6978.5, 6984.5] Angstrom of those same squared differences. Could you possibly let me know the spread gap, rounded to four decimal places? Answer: -0.0014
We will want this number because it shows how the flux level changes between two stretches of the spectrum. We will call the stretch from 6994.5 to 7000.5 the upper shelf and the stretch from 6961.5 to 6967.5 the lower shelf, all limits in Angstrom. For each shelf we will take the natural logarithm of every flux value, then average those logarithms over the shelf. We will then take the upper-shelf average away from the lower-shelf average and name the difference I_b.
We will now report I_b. -0.14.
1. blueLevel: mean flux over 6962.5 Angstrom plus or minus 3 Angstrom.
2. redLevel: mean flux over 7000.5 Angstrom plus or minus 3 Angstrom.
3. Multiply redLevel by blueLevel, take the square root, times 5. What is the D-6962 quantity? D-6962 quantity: 2.79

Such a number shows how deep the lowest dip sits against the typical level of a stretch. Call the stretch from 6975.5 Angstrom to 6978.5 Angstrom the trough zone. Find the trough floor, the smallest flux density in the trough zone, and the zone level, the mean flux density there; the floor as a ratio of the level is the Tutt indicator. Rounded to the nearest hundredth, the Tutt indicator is 0.98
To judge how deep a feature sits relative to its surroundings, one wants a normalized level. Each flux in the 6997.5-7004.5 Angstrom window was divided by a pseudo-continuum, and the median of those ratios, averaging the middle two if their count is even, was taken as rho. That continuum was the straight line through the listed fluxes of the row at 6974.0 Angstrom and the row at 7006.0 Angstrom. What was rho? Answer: 0.95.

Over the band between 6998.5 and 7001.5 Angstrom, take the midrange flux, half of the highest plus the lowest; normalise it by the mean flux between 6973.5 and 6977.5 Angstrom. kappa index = 1.03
